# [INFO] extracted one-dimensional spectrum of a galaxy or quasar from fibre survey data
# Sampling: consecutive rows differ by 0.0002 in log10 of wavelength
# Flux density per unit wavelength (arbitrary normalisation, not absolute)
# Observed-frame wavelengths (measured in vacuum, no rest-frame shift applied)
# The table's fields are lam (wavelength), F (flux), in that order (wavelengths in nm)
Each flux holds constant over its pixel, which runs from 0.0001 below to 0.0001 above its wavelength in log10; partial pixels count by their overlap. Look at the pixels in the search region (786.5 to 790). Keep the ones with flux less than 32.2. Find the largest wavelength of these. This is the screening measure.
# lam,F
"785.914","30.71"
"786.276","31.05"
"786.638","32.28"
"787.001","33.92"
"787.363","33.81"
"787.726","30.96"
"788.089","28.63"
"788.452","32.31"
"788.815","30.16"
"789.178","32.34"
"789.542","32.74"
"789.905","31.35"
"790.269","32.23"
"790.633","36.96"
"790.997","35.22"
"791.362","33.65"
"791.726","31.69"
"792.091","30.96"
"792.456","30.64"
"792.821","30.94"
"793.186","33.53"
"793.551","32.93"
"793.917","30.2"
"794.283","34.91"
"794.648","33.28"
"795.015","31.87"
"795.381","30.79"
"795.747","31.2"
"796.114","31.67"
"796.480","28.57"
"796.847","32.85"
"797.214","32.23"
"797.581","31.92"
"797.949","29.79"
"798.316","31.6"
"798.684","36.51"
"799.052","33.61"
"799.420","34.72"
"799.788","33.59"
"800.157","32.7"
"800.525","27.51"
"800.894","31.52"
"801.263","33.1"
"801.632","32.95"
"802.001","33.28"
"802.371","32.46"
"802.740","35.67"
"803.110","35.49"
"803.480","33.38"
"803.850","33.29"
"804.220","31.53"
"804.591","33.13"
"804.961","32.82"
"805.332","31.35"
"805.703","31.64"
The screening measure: 789.905 nm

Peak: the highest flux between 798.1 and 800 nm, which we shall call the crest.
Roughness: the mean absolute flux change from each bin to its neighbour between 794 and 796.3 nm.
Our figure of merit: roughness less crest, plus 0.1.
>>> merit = -35.4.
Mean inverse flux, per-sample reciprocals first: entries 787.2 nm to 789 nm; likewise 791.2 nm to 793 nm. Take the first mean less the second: 0.0005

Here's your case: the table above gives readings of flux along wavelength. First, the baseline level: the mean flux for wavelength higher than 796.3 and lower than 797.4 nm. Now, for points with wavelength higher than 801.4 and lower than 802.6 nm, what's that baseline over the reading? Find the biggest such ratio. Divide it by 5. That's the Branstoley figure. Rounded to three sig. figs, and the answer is 0.192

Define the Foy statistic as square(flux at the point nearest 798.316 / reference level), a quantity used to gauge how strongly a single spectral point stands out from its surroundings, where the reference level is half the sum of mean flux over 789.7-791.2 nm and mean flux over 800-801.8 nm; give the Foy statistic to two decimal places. 0.93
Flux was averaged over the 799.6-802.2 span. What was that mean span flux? 32.1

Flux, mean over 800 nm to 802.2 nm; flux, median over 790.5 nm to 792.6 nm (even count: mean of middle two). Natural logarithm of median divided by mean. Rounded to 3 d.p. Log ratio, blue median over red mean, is 0.026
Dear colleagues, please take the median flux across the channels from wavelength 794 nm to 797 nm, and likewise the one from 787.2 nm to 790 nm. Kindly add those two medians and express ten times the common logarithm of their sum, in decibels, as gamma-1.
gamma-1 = 18.03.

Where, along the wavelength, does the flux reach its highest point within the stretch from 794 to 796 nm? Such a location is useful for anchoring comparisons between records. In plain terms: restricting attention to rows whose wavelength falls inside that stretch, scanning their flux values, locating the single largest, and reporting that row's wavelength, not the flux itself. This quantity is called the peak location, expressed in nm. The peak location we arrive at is 794.283 nm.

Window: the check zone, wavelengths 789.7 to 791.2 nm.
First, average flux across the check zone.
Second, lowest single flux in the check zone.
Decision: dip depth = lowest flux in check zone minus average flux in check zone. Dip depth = -2.6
